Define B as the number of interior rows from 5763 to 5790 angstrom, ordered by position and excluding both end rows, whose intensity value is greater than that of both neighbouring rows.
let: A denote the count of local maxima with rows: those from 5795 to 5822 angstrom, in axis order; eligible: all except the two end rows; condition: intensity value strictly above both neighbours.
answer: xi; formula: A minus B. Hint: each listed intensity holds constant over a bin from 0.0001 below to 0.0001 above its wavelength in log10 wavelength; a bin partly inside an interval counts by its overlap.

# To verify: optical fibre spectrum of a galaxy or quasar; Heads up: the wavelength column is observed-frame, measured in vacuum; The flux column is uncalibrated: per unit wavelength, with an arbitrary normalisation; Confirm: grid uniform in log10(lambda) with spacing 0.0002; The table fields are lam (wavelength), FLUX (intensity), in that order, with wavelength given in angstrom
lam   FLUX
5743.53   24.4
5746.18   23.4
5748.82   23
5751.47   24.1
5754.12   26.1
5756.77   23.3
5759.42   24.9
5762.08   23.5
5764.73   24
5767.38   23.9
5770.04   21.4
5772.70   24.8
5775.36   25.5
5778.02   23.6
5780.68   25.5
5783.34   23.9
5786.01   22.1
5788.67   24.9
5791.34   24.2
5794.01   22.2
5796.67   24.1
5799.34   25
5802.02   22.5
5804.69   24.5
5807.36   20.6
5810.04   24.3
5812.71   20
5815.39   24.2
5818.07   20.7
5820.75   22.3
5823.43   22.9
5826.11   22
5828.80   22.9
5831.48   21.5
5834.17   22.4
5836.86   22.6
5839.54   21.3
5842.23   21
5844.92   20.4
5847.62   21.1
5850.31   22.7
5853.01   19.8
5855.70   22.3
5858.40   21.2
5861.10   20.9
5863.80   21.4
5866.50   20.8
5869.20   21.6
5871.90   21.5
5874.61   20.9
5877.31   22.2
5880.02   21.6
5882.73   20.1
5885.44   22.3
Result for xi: 2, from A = 4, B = 2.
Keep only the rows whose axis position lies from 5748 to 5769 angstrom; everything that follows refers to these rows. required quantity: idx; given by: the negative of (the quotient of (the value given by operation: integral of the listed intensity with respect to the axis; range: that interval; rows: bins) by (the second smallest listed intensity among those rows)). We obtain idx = -21.7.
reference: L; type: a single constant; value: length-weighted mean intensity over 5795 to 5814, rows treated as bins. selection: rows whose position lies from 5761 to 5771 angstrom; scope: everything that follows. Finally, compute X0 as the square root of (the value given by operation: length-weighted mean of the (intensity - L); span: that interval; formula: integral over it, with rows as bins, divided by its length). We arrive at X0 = 0.51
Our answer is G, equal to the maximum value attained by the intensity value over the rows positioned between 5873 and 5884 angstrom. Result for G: 22.2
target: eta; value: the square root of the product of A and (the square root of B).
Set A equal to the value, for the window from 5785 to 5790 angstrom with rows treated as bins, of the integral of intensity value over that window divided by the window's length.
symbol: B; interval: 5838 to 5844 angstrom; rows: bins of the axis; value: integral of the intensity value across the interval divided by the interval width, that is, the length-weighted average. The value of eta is 10.42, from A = 23.6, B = 21.2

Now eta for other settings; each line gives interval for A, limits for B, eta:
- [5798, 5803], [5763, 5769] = 10.78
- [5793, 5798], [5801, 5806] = 10.62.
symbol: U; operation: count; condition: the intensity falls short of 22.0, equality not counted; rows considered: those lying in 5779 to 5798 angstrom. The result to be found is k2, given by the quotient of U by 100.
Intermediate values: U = 0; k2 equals 0.000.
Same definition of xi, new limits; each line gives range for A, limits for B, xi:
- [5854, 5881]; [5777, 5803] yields 0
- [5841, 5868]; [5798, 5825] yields 0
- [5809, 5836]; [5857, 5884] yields 0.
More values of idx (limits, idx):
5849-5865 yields -16.4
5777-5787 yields -10.1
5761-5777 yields -16.2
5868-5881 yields -13.0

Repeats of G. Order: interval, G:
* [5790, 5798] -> 24.2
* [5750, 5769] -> 26.1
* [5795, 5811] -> 25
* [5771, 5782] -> 25.5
